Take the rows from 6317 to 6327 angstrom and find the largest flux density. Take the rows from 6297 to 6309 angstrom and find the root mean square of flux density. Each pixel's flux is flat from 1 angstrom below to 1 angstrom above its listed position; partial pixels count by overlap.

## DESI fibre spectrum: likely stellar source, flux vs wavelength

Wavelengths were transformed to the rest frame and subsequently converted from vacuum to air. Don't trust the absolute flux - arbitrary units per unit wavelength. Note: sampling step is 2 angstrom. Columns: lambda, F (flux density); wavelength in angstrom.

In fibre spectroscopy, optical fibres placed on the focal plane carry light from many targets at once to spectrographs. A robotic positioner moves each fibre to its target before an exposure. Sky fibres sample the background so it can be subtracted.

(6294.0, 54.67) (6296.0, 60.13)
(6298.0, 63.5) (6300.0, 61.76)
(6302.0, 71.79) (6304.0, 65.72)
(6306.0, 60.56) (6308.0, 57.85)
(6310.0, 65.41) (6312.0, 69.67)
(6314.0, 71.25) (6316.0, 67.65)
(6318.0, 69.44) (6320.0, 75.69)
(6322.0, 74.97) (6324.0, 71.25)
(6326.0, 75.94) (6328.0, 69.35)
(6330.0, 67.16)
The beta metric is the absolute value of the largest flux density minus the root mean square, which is 12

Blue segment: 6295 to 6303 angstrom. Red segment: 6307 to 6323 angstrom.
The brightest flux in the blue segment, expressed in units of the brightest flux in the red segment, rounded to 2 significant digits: 0.95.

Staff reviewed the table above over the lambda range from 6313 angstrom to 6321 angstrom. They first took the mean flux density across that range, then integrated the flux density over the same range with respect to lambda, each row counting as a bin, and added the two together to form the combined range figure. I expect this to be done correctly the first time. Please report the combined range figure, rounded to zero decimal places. 639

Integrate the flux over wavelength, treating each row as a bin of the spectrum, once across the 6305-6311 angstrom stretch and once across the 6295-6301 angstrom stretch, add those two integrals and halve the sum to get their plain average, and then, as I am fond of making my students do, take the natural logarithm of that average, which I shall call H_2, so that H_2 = 5.91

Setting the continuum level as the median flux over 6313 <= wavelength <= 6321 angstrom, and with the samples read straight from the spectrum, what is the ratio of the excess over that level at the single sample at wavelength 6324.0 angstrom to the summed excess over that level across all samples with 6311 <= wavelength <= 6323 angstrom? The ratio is 0.14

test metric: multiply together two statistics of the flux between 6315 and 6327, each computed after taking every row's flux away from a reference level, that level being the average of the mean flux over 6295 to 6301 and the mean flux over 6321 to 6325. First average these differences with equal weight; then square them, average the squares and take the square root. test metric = -30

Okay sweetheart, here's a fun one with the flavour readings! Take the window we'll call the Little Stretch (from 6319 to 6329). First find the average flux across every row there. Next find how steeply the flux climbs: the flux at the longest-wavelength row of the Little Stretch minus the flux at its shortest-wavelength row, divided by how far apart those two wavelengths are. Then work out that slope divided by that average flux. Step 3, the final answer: -0.011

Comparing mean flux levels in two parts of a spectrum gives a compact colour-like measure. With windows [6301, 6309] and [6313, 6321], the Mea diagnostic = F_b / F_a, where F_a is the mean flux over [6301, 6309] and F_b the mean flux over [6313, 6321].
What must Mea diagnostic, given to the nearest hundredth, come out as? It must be 1.11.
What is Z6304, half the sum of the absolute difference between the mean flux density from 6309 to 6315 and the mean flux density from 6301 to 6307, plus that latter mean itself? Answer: 34.4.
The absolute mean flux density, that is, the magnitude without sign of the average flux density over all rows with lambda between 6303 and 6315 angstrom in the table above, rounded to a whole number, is 65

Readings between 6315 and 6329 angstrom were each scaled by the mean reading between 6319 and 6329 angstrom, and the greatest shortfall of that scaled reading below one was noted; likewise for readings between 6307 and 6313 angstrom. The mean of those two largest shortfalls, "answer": 0.146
